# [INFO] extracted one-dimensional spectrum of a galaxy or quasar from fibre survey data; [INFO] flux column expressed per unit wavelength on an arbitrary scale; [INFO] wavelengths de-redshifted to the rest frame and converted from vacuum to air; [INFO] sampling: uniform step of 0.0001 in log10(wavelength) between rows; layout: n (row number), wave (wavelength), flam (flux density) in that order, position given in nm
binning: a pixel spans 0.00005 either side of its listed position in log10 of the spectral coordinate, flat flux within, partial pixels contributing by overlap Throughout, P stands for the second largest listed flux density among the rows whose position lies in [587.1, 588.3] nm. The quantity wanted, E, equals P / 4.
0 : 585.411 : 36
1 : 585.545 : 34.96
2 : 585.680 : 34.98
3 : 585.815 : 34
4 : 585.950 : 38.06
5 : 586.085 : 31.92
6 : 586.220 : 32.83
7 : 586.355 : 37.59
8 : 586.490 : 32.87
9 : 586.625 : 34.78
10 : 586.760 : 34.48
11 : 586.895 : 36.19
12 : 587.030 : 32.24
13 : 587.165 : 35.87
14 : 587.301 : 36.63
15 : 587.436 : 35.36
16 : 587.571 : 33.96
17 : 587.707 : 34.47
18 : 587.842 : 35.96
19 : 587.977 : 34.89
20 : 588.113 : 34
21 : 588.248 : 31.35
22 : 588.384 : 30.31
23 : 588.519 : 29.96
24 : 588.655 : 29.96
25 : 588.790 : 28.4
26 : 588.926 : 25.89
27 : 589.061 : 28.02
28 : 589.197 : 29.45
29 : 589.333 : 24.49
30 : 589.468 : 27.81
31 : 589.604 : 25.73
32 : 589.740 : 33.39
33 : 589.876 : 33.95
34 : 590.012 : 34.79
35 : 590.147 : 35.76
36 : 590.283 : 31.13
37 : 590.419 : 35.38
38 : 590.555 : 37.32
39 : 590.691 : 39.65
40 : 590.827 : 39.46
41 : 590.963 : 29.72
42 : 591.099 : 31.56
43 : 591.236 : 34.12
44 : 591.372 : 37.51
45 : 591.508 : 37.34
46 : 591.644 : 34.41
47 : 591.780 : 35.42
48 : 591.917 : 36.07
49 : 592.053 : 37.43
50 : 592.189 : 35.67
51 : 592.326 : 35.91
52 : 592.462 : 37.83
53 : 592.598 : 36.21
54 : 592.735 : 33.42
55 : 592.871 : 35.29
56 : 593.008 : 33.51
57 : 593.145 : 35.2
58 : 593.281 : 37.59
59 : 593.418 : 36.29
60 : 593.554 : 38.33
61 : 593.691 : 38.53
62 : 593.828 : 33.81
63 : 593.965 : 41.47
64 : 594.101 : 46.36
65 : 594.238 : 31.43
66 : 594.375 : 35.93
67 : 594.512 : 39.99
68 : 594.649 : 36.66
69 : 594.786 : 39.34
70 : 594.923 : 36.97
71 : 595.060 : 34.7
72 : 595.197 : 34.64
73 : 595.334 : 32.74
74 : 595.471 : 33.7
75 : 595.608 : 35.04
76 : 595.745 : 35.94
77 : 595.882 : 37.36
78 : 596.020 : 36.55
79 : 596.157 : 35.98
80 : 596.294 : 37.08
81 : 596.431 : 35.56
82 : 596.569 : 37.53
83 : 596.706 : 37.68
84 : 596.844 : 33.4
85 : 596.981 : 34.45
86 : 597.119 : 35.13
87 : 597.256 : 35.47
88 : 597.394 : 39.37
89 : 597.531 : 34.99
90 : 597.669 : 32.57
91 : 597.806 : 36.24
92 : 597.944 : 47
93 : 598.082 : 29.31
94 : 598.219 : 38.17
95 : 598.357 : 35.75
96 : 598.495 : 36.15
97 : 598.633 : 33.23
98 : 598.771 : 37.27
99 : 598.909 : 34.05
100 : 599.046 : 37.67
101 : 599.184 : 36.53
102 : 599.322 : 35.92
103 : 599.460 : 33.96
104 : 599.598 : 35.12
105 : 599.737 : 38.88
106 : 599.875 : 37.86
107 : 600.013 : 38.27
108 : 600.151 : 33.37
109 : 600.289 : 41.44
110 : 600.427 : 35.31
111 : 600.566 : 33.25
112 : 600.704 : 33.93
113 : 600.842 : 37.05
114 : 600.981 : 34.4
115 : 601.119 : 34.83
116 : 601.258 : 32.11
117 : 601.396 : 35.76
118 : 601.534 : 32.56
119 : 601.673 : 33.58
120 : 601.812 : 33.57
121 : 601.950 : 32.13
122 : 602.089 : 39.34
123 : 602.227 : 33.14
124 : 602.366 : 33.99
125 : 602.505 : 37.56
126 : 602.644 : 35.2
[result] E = 8.99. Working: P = 35.96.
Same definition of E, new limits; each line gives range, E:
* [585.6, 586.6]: 9.40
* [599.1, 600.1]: 9.57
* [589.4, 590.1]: 8.49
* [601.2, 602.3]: 8.94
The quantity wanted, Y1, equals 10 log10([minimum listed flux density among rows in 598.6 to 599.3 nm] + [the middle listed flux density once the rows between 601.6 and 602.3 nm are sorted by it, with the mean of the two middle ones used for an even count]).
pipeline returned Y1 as 18.2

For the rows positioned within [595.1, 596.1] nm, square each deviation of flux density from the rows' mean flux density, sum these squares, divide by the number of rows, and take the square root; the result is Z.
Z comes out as 1.5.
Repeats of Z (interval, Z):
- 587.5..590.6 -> 3.6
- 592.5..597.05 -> 2.8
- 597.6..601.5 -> 3.2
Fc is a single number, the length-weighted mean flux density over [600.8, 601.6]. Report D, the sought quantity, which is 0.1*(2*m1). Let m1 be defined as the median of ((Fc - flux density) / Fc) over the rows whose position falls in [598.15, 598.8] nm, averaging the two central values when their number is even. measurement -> -0.0103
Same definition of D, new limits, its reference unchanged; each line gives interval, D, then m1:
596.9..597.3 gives -0.0044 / -0.022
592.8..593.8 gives -0.0111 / -0.056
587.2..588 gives -0.0044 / -0.022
